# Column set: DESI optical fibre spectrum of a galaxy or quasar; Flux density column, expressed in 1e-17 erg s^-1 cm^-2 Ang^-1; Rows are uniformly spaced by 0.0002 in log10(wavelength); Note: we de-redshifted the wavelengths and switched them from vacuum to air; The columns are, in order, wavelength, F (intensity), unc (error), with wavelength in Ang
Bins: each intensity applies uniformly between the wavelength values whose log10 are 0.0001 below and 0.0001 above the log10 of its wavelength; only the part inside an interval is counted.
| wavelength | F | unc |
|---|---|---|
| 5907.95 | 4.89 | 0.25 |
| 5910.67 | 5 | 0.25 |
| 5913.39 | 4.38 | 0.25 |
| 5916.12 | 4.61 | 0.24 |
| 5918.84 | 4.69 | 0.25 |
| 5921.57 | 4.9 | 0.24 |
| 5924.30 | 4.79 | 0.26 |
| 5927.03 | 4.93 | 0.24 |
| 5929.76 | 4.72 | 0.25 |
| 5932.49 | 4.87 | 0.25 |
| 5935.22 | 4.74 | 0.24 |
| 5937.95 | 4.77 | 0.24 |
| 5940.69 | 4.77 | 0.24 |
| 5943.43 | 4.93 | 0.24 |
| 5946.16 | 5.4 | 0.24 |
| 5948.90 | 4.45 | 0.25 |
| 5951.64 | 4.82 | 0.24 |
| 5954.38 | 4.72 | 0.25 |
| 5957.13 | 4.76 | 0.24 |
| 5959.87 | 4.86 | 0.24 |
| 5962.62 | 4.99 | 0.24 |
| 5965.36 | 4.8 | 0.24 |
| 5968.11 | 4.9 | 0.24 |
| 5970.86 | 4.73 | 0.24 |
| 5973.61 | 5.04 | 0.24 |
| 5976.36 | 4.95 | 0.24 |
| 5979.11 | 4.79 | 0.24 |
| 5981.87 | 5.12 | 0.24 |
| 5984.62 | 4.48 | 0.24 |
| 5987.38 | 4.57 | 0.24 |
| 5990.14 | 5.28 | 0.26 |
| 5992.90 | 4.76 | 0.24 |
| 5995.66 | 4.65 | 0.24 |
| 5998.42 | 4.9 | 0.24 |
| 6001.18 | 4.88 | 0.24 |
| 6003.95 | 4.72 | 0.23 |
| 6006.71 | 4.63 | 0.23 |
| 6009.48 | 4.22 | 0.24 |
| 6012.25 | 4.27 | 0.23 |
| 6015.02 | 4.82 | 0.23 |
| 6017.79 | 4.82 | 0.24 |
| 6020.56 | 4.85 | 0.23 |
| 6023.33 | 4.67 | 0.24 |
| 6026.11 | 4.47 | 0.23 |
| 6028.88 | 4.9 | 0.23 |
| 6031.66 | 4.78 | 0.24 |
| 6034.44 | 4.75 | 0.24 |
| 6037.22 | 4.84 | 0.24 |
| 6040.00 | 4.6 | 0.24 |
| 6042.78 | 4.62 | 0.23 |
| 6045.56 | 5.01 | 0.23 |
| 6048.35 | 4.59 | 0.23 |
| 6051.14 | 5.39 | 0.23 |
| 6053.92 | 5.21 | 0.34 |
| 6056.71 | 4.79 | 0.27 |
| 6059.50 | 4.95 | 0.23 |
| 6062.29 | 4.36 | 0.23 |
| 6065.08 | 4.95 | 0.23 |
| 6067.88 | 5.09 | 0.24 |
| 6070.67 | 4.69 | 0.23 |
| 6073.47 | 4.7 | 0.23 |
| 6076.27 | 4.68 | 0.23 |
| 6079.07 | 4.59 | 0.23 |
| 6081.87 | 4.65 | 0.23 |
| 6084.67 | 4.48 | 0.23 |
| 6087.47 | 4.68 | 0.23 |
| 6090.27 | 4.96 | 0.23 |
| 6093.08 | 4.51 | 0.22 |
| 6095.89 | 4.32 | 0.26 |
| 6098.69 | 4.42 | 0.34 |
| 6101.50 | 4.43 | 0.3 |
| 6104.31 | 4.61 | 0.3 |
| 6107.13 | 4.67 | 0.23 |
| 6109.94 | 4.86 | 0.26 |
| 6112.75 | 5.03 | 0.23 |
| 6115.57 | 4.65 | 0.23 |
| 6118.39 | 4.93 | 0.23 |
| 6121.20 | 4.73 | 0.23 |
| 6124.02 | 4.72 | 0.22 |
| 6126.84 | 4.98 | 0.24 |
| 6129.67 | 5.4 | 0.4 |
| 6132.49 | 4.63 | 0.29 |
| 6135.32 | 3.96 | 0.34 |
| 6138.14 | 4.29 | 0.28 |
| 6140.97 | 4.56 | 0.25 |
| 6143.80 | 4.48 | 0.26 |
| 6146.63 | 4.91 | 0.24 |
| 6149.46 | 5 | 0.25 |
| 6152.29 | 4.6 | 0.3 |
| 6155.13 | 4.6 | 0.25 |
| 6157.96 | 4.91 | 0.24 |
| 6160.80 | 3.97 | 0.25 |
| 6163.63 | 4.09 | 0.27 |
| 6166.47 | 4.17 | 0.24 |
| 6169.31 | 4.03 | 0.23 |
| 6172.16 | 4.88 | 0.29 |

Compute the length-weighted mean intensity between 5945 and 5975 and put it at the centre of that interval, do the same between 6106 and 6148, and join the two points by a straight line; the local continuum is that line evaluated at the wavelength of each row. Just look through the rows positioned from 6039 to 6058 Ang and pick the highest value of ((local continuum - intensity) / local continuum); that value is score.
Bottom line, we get 0.04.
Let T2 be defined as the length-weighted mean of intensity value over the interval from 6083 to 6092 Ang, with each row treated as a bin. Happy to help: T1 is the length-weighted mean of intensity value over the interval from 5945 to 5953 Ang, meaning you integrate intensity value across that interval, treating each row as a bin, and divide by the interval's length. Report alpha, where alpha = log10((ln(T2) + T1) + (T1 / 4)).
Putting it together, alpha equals 0.883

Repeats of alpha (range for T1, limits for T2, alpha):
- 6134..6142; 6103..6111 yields 0.837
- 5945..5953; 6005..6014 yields 0.880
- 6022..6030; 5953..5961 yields 0.870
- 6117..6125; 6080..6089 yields 0.877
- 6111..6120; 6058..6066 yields 0.883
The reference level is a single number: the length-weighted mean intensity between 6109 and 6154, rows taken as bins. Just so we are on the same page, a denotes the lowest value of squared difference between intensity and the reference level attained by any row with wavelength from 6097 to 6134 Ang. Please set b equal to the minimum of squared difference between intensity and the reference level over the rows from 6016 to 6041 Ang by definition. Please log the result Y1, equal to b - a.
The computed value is 0.0004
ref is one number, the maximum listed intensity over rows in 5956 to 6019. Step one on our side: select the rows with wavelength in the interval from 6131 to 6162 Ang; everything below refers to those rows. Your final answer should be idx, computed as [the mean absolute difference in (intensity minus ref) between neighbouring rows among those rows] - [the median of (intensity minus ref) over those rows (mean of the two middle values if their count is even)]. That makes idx 1.03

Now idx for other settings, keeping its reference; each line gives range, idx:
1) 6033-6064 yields 0.82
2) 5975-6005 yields 0.79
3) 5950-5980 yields 0.60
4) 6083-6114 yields 0.85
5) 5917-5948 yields 0.65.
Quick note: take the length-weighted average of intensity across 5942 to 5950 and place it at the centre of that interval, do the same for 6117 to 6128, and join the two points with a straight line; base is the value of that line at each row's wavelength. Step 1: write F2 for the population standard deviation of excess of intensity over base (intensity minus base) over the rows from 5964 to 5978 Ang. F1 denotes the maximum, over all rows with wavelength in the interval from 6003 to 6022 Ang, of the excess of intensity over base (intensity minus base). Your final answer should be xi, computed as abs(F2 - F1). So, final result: 0.16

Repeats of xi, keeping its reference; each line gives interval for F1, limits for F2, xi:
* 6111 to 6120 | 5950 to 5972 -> 0.10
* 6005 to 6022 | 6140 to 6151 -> 0.27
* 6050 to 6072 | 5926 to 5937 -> 0.42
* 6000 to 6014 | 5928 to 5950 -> 0.28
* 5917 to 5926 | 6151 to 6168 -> 0.39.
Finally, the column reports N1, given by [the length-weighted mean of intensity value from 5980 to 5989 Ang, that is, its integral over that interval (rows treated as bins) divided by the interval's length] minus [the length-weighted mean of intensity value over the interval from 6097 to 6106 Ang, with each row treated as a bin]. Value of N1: 0.3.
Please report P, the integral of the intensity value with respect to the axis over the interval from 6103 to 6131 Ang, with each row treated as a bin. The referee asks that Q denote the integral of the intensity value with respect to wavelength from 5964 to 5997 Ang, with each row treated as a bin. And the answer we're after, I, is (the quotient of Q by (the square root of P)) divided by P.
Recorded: 0.101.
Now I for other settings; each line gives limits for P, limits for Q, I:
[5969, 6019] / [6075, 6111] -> 0.045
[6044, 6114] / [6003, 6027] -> 0.018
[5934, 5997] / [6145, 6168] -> 0.020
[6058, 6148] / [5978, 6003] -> 0.014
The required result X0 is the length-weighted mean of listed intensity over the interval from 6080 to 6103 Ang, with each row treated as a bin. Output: 4.56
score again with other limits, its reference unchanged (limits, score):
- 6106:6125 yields 0.02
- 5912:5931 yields 0.11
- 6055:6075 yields 0.09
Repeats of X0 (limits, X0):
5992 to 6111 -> 4.71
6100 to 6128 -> 4.76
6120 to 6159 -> 4.70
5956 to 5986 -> 4.86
